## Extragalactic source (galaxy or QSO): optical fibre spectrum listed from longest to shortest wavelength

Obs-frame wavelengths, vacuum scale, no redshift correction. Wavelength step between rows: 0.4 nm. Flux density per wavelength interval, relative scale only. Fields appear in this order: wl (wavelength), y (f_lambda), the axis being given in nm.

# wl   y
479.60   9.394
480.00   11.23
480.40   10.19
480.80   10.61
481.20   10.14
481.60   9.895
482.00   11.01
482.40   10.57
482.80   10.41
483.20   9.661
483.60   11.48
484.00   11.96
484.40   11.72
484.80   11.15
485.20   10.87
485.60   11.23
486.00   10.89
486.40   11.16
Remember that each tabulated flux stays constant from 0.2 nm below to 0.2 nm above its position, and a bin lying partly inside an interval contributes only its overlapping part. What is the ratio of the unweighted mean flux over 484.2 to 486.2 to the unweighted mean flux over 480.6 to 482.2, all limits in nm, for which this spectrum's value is 1.07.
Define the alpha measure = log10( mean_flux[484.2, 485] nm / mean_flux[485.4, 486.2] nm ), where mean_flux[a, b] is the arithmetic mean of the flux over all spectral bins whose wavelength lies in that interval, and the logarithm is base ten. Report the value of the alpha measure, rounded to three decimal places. 0.014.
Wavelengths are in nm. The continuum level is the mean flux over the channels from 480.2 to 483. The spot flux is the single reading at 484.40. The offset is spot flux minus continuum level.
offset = 1.3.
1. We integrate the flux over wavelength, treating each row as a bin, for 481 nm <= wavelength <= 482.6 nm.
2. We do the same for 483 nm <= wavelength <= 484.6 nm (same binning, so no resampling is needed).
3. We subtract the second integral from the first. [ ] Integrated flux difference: -1.28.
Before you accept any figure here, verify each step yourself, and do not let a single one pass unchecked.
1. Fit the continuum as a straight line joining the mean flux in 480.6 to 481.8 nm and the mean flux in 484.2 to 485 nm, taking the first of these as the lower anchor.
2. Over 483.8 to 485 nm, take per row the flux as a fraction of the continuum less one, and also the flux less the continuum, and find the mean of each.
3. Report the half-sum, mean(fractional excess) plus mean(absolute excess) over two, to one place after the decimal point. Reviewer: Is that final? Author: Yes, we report 0.1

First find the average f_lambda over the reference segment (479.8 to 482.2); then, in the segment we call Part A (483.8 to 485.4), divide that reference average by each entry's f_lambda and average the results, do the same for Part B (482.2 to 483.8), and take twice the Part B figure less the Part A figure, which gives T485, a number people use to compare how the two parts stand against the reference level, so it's 1.08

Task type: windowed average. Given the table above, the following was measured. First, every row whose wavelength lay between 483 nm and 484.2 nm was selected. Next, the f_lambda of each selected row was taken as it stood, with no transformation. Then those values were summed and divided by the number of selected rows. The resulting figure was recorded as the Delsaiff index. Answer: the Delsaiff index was 11.0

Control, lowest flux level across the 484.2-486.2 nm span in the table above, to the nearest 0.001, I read 10.870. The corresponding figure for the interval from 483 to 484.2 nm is 9.661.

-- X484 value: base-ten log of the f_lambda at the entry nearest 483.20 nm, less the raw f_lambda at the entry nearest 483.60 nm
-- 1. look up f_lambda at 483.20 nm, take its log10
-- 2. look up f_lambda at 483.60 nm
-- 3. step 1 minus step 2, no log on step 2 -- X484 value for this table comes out -10.5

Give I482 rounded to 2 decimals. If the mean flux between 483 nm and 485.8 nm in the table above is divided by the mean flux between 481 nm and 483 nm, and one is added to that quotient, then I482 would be 2.07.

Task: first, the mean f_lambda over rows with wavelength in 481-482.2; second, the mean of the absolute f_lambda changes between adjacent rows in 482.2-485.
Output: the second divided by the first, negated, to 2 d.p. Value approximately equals -0.06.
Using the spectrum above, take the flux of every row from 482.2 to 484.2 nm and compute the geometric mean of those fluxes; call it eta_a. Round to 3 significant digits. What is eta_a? 10.8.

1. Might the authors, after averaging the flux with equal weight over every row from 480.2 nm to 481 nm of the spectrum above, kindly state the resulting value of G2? 10.4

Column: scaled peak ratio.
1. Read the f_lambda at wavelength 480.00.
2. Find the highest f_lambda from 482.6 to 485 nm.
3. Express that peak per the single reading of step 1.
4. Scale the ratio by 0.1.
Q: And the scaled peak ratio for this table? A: 0.107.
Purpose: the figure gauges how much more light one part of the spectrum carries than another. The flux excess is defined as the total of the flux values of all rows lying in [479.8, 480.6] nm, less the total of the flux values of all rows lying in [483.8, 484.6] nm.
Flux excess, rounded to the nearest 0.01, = -2.26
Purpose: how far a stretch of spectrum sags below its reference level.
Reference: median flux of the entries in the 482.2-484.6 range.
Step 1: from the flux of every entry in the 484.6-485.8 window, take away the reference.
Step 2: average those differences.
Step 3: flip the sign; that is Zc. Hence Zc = -0.06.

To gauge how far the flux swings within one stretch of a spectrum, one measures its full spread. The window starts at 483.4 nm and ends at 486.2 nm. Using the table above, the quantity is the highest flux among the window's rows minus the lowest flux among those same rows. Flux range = 1.1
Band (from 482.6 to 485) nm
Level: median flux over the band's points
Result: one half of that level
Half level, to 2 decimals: 5.66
